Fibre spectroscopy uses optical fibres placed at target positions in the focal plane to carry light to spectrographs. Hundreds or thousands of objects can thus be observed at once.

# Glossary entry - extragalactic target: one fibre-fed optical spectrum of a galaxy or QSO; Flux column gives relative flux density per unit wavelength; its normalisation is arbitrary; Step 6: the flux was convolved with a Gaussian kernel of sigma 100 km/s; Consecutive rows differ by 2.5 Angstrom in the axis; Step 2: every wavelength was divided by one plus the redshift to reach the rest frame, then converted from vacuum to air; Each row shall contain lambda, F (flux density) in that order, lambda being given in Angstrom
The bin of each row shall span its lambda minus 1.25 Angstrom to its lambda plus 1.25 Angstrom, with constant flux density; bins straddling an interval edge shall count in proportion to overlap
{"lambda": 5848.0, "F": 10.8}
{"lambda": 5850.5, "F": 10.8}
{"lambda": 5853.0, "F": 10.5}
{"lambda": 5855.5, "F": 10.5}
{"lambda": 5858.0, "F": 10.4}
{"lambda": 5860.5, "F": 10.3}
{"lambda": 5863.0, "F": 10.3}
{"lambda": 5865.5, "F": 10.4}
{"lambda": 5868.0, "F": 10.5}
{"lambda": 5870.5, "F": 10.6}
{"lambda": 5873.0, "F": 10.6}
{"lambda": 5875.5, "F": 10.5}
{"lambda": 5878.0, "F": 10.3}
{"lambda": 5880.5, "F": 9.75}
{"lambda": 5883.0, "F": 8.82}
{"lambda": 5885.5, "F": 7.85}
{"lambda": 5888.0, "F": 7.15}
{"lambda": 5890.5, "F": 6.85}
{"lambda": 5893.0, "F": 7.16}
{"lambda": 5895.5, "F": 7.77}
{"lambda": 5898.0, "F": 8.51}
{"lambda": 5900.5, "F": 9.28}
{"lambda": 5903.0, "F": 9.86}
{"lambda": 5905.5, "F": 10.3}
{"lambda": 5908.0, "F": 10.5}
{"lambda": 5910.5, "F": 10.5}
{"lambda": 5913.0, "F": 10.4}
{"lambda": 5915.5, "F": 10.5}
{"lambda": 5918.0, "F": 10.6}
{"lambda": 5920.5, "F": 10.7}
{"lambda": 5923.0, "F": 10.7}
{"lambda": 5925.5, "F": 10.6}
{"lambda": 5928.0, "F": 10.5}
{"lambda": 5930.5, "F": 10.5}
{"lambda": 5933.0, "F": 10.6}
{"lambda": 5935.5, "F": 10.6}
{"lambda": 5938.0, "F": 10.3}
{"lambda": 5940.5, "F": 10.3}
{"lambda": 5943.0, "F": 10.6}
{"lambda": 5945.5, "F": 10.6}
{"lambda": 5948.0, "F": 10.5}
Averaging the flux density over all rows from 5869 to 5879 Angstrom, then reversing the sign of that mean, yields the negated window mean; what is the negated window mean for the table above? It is -10.5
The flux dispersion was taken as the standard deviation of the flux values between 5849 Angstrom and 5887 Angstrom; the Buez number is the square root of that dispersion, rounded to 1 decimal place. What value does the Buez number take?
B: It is 0.9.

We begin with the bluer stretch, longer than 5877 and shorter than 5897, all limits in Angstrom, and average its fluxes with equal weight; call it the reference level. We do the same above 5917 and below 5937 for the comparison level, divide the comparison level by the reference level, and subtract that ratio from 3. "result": 1.71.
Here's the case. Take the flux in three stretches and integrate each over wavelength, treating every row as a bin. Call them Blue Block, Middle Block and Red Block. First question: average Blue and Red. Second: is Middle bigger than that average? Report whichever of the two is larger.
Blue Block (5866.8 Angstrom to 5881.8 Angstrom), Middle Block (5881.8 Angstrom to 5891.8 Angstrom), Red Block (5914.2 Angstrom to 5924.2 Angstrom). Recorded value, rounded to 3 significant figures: 131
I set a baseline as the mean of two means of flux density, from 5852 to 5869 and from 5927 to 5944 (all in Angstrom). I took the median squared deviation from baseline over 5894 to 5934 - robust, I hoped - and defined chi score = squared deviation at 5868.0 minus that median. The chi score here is -0.02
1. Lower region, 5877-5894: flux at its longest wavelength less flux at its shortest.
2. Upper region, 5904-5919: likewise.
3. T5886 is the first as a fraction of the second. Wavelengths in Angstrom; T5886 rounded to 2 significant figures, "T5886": -10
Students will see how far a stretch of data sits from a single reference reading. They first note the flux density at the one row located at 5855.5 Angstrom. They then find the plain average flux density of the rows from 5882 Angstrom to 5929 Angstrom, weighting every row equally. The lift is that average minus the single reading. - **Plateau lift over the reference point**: -1.1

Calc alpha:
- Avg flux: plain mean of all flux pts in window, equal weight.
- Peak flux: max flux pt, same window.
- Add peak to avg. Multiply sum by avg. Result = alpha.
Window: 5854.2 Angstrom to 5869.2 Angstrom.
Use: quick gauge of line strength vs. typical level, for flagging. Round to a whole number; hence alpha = 217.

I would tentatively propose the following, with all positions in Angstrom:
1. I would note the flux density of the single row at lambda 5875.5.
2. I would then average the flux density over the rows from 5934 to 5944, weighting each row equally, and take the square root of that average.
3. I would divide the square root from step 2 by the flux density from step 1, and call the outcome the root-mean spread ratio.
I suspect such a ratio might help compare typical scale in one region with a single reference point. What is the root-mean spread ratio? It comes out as 0.308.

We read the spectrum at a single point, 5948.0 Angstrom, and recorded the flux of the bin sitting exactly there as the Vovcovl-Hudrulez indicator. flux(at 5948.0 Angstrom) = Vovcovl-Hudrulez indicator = 10.5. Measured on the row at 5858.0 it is 10.4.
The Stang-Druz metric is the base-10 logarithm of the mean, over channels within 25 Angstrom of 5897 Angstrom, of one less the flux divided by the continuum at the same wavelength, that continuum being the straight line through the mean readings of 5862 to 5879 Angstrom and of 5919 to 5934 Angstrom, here -0.97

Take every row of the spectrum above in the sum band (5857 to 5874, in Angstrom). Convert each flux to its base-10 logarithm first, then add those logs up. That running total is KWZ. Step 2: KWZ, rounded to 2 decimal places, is 7.13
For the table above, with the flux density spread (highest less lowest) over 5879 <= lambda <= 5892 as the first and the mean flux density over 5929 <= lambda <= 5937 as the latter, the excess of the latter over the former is 7.7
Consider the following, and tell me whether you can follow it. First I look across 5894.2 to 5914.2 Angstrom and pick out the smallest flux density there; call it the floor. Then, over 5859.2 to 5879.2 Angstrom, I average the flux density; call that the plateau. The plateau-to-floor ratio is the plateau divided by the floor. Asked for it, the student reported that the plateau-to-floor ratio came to 1.3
